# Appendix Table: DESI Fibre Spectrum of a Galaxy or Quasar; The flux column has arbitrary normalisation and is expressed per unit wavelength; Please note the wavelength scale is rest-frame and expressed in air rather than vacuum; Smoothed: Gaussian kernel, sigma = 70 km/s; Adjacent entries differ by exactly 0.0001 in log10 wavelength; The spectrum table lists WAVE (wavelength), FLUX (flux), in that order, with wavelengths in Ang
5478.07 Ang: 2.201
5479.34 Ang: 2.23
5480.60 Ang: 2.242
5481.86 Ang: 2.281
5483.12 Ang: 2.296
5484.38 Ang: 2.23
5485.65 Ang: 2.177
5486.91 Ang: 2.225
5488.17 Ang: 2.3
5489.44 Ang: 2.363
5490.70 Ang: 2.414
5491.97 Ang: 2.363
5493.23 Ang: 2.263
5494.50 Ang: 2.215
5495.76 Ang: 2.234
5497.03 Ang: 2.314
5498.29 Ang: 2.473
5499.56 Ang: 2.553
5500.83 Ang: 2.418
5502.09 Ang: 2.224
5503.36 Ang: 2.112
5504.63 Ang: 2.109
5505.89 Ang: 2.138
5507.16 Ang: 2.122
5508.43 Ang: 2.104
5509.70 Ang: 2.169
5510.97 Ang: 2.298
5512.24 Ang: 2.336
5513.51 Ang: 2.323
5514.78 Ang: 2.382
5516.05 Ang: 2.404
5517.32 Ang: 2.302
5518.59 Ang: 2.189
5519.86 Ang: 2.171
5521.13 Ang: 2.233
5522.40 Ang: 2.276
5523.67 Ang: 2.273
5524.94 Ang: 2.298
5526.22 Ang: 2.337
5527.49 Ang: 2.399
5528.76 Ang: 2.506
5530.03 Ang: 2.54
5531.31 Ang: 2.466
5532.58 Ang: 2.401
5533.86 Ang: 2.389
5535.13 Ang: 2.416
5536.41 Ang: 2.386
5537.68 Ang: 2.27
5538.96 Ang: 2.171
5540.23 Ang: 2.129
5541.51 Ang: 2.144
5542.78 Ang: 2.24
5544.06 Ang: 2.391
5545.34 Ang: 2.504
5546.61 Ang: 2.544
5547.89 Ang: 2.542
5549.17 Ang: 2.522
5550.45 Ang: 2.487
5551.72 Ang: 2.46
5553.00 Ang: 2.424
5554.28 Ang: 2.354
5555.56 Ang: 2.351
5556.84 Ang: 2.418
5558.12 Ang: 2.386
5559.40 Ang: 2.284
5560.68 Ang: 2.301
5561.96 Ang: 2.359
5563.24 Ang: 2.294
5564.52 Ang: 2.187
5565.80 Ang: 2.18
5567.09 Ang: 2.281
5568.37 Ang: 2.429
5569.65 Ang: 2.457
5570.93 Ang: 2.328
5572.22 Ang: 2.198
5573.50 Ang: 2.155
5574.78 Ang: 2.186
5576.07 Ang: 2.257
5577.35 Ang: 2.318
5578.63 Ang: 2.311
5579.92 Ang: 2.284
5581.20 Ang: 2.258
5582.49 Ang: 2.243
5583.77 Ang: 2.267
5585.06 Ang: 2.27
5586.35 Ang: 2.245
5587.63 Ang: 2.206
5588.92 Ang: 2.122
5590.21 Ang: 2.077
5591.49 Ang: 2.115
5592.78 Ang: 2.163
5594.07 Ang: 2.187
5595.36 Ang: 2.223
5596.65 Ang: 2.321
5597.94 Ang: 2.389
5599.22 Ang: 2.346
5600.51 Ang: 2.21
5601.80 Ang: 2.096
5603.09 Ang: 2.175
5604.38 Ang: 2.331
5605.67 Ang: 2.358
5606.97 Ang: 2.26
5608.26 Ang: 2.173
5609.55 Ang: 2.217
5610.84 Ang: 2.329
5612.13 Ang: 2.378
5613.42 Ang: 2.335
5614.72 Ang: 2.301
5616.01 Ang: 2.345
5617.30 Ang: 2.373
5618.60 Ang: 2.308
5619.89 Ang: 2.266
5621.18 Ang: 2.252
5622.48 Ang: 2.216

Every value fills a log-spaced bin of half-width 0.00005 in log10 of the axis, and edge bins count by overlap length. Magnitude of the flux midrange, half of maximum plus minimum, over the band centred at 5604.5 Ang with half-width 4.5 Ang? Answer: -0.87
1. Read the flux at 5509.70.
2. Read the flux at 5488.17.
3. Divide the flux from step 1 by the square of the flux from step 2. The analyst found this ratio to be 0.410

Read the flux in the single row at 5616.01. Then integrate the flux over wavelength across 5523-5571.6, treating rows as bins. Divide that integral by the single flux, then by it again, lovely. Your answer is 21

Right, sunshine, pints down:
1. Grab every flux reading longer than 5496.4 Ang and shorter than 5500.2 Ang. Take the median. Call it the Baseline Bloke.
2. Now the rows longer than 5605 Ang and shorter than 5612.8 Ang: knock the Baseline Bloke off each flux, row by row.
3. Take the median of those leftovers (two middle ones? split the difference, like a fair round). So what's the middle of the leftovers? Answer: -0.18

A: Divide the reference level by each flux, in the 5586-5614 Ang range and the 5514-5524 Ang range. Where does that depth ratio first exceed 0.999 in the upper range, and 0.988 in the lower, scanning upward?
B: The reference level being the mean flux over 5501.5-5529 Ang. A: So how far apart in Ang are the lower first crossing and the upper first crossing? 67.8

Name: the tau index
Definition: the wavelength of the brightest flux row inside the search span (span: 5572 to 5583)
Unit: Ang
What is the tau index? 5577.35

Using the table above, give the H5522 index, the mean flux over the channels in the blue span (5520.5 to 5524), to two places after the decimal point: 2.26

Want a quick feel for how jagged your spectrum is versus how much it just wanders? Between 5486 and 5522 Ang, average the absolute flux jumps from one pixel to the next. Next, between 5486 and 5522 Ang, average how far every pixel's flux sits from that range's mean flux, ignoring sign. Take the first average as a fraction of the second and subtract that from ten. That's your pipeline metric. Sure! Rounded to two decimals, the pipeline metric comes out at 9.30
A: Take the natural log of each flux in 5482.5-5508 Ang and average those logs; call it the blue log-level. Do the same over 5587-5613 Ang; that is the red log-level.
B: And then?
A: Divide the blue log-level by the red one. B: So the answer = 1.02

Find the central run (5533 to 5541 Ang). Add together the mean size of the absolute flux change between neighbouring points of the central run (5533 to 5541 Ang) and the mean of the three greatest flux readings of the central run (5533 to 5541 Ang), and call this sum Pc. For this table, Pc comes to 2.46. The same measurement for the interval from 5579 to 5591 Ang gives 2.31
